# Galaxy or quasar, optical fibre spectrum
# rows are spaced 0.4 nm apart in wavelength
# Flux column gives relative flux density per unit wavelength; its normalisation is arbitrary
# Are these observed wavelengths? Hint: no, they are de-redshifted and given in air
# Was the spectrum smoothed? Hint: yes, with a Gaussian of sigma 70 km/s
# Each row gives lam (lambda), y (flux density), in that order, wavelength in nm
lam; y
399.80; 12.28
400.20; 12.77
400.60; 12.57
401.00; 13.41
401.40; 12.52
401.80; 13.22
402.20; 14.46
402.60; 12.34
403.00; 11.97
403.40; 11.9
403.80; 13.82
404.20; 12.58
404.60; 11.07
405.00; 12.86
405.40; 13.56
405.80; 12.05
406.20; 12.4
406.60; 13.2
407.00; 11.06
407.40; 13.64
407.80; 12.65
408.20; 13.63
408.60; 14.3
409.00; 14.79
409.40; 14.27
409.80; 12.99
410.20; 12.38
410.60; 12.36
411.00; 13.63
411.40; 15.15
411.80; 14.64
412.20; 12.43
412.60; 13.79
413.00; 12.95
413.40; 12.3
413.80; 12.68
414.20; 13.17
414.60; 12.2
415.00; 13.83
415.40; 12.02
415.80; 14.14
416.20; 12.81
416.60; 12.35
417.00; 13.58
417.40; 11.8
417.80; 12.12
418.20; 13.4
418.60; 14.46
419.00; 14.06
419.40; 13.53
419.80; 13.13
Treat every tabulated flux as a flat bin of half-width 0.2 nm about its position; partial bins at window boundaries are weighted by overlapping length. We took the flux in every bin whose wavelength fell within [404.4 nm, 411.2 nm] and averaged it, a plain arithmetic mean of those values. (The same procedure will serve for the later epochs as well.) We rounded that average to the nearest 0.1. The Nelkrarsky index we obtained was 13.0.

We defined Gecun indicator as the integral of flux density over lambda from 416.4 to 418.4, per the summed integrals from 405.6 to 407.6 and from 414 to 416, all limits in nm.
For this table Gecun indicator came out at 0.50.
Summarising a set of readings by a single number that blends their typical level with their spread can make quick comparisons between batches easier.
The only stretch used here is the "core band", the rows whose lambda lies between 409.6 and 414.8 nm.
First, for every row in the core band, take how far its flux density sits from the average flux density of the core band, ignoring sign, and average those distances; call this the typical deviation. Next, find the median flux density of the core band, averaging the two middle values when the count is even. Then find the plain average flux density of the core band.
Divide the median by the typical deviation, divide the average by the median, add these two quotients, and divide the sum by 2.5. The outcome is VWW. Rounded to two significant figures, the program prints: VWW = 7.5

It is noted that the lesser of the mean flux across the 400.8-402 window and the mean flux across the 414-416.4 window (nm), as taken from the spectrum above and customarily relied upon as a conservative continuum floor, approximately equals 13.0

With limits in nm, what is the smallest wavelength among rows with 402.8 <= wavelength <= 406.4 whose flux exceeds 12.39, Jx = 403.80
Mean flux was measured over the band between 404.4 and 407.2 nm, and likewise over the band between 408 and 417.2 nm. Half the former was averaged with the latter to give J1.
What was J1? 9.74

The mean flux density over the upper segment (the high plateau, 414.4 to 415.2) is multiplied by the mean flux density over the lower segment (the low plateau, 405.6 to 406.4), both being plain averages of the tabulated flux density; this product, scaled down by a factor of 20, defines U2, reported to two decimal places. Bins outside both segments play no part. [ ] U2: 7.96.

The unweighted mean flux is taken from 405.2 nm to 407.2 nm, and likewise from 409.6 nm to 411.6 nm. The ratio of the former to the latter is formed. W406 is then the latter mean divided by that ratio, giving 14.2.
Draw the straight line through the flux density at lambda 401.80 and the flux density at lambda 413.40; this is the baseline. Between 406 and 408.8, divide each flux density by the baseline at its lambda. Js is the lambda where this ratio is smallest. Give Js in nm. 407.00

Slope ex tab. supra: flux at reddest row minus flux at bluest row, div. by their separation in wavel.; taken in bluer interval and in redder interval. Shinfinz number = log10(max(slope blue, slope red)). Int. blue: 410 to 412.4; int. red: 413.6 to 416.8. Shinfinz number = -1.6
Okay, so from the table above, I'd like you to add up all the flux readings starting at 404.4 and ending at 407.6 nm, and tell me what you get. 100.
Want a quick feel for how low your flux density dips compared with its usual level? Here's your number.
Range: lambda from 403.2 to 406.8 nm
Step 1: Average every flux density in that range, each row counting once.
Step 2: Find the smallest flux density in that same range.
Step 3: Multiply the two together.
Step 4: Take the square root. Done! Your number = 11.8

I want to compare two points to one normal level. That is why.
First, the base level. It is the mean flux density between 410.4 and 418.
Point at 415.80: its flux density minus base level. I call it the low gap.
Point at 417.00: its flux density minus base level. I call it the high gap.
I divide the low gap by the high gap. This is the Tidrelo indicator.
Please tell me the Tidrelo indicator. 2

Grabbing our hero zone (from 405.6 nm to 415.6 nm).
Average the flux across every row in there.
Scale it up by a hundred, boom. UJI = 1314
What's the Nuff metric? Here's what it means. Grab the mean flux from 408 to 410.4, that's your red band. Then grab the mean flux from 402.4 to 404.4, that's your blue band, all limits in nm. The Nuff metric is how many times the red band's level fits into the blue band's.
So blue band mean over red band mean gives 0.91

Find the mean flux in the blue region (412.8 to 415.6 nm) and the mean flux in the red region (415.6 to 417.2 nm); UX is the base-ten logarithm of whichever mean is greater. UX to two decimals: 1.12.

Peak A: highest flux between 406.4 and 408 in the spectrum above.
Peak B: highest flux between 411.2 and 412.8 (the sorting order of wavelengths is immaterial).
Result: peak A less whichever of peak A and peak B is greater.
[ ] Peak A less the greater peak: -1.51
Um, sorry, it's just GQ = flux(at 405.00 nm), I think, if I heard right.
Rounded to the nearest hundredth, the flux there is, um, 12.86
